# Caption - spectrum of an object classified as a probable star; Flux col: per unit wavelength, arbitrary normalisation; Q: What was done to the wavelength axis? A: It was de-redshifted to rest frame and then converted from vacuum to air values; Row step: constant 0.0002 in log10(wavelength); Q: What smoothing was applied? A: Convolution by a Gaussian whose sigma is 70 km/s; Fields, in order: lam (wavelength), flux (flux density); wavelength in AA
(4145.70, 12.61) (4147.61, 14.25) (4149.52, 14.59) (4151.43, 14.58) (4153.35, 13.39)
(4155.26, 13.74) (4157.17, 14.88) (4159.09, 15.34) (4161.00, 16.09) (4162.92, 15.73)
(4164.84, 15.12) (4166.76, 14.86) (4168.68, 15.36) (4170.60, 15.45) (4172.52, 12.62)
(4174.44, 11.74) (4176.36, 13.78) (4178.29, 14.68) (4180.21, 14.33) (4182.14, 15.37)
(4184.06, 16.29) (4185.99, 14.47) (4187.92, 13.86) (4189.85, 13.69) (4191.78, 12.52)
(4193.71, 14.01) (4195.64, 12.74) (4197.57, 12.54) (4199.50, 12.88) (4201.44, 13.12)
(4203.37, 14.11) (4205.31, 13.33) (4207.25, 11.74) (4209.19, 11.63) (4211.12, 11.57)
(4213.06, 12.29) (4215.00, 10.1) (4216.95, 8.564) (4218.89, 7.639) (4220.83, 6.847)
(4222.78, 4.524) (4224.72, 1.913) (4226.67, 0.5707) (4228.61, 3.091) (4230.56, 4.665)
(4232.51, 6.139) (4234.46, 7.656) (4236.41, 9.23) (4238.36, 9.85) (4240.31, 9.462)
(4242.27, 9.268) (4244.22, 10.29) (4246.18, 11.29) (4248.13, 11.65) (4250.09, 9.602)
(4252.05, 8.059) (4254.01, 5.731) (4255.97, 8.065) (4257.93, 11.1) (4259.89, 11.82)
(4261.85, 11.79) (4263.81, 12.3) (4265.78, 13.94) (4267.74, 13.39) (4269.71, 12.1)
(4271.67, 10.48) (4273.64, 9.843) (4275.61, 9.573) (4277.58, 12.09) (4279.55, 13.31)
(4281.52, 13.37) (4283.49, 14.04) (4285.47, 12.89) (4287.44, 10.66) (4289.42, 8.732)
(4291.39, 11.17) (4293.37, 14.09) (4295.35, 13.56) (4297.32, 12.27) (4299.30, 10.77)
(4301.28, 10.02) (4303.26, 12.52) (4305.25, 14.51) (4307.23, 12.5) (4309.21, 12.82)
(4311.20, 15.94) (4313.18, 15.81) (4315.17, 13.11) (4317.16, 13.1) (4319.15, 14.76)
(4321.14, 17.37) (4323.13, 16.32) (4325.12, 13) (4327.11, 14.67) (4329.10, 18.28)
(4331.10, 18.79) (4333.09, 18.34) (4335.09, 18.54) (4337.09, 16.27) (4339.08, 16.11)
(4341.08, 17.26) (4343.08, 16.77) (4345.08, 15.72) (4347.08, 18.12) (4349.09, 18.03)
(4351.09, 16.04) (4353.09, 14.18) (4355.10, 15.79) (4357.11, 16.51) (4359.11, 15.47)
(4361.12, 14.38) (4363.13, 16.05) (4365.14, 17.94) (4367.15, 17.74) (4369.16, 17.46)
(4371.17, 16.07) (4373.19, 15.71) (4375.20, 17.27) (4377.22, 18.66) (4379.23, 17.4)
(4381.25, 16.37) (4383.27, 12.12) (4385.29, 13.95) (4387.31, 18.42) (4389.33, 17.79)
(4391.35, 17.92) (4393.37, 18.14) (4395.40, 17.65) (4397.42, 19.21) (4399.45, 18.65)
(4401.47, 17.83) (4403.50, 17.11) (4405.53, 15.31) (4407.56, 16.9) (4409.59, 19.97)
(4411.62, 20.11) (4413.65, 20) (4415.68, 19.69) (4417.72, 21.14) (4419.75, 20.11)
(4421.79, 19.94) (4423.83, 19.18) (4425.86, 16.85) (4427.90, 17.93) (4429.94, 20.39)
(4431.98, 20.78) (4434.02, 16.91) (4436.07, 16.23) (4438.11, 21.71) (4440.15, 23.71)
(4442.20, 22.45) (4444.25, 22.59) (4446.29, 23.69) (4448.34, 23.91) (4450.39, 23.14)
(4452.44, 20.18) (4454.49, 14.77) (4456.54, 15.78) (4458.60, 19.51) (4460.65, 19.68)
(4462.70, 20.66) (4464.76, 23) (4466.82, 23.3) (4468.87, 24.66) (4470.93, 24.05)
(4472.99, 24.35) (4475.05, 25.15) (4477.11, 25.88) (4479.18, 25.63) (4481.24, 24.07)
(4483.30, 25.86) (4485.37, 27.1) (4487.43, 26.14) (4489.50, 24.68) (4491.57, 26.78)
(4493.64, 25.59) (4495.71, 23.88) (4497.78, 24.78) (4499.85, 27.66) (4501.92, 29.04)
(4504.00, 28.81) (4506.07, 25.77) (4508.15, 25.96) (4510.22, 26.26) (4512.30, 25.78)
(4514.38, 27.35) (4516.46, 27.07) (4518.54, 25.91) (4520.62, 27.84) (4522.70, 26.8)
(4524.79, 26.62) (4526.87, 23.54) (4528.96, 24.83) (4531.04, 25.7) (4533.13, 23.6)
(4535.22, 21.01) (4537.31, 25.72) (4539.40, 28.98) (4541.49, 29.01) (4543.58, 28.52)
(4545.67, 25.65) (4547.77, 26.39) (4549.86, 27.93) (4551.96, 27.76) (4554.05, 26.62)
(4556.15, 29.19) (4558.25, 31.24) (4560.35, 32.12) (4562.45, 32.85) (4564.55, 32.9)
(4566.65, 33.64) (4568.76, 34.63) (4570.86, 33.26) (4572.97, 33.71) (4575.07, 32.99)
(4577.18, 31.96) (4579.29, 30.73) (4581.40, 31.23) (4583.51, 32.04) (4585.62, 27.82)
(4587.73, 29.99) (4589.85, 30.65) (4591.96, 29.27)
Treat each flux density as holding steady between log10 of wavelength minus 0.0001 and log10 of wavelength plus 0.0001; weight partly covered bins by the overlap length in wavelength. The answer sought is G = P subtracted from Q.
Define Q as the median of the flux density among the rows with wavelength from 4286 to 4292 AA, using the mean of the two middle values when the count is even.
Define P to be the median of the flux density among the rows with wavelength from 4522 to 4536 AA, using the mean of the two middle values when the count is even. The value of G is -14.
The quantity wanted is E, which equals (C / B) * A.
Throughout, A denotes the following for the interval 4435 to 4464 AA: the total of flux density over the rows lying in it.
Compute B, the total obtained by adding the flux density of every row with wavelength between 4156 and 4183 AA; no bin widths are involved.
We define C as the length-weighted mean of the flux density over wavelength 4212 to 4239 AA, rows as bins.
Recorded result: 9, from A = 288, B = 205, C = 6.6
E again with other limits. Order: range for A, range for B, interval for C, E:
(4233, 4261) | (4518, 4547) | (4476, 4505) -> 10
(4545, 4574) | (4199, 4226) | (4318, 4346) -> 51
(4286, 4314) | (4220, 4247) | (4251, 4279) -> 20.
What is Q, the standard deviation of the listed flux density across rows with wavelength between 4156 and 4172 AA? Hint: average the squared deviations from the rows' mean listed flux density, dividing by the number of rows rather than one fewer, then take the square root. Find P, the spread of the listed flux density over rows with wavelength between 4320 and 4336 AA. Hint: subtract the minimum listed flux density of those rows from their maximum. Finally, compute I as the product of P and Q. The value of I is 2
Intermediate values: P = 5.8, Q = 0.39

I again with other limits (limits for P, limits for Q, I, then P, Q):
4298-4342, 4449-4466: 25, 8.8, 2.82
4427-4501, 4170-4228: 49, 12.9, 3.78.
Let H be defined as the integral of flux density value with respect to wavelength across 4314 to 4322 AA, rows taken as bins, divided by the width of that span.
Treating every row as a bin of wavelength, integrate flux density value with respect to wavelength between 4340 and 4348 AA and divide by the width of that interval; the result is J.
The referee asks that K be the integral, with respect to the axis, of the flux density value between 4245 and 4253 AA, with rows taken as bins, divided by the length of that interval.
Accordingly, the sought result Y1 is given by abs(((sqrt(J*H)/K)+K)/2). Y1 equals 5.85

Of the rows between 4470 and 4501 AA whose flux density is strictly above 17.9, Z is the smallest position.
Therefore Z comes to 4470.93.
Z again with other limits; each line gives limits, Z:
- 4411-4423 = 4411.62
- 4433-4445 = 4438.11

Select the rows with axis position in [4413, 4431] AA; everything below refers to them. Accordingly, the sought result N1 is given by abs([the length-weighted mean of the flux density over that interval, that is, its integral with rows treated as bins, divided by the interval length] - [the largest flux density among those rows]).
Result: 1.7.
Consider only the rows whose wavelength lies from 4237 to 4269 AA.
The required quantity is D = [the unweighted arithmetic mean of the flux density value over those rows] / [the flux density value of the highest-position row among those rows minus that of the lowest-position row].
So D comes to 3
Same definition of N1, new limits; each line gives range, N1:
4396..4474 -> 4.5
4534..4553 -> 2.3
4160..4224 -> 3.5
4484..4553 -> 2.7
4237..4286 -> 3.1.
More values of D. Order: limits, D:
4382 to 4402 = 3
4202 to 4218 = -2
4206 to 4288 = -9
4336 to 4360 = -20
